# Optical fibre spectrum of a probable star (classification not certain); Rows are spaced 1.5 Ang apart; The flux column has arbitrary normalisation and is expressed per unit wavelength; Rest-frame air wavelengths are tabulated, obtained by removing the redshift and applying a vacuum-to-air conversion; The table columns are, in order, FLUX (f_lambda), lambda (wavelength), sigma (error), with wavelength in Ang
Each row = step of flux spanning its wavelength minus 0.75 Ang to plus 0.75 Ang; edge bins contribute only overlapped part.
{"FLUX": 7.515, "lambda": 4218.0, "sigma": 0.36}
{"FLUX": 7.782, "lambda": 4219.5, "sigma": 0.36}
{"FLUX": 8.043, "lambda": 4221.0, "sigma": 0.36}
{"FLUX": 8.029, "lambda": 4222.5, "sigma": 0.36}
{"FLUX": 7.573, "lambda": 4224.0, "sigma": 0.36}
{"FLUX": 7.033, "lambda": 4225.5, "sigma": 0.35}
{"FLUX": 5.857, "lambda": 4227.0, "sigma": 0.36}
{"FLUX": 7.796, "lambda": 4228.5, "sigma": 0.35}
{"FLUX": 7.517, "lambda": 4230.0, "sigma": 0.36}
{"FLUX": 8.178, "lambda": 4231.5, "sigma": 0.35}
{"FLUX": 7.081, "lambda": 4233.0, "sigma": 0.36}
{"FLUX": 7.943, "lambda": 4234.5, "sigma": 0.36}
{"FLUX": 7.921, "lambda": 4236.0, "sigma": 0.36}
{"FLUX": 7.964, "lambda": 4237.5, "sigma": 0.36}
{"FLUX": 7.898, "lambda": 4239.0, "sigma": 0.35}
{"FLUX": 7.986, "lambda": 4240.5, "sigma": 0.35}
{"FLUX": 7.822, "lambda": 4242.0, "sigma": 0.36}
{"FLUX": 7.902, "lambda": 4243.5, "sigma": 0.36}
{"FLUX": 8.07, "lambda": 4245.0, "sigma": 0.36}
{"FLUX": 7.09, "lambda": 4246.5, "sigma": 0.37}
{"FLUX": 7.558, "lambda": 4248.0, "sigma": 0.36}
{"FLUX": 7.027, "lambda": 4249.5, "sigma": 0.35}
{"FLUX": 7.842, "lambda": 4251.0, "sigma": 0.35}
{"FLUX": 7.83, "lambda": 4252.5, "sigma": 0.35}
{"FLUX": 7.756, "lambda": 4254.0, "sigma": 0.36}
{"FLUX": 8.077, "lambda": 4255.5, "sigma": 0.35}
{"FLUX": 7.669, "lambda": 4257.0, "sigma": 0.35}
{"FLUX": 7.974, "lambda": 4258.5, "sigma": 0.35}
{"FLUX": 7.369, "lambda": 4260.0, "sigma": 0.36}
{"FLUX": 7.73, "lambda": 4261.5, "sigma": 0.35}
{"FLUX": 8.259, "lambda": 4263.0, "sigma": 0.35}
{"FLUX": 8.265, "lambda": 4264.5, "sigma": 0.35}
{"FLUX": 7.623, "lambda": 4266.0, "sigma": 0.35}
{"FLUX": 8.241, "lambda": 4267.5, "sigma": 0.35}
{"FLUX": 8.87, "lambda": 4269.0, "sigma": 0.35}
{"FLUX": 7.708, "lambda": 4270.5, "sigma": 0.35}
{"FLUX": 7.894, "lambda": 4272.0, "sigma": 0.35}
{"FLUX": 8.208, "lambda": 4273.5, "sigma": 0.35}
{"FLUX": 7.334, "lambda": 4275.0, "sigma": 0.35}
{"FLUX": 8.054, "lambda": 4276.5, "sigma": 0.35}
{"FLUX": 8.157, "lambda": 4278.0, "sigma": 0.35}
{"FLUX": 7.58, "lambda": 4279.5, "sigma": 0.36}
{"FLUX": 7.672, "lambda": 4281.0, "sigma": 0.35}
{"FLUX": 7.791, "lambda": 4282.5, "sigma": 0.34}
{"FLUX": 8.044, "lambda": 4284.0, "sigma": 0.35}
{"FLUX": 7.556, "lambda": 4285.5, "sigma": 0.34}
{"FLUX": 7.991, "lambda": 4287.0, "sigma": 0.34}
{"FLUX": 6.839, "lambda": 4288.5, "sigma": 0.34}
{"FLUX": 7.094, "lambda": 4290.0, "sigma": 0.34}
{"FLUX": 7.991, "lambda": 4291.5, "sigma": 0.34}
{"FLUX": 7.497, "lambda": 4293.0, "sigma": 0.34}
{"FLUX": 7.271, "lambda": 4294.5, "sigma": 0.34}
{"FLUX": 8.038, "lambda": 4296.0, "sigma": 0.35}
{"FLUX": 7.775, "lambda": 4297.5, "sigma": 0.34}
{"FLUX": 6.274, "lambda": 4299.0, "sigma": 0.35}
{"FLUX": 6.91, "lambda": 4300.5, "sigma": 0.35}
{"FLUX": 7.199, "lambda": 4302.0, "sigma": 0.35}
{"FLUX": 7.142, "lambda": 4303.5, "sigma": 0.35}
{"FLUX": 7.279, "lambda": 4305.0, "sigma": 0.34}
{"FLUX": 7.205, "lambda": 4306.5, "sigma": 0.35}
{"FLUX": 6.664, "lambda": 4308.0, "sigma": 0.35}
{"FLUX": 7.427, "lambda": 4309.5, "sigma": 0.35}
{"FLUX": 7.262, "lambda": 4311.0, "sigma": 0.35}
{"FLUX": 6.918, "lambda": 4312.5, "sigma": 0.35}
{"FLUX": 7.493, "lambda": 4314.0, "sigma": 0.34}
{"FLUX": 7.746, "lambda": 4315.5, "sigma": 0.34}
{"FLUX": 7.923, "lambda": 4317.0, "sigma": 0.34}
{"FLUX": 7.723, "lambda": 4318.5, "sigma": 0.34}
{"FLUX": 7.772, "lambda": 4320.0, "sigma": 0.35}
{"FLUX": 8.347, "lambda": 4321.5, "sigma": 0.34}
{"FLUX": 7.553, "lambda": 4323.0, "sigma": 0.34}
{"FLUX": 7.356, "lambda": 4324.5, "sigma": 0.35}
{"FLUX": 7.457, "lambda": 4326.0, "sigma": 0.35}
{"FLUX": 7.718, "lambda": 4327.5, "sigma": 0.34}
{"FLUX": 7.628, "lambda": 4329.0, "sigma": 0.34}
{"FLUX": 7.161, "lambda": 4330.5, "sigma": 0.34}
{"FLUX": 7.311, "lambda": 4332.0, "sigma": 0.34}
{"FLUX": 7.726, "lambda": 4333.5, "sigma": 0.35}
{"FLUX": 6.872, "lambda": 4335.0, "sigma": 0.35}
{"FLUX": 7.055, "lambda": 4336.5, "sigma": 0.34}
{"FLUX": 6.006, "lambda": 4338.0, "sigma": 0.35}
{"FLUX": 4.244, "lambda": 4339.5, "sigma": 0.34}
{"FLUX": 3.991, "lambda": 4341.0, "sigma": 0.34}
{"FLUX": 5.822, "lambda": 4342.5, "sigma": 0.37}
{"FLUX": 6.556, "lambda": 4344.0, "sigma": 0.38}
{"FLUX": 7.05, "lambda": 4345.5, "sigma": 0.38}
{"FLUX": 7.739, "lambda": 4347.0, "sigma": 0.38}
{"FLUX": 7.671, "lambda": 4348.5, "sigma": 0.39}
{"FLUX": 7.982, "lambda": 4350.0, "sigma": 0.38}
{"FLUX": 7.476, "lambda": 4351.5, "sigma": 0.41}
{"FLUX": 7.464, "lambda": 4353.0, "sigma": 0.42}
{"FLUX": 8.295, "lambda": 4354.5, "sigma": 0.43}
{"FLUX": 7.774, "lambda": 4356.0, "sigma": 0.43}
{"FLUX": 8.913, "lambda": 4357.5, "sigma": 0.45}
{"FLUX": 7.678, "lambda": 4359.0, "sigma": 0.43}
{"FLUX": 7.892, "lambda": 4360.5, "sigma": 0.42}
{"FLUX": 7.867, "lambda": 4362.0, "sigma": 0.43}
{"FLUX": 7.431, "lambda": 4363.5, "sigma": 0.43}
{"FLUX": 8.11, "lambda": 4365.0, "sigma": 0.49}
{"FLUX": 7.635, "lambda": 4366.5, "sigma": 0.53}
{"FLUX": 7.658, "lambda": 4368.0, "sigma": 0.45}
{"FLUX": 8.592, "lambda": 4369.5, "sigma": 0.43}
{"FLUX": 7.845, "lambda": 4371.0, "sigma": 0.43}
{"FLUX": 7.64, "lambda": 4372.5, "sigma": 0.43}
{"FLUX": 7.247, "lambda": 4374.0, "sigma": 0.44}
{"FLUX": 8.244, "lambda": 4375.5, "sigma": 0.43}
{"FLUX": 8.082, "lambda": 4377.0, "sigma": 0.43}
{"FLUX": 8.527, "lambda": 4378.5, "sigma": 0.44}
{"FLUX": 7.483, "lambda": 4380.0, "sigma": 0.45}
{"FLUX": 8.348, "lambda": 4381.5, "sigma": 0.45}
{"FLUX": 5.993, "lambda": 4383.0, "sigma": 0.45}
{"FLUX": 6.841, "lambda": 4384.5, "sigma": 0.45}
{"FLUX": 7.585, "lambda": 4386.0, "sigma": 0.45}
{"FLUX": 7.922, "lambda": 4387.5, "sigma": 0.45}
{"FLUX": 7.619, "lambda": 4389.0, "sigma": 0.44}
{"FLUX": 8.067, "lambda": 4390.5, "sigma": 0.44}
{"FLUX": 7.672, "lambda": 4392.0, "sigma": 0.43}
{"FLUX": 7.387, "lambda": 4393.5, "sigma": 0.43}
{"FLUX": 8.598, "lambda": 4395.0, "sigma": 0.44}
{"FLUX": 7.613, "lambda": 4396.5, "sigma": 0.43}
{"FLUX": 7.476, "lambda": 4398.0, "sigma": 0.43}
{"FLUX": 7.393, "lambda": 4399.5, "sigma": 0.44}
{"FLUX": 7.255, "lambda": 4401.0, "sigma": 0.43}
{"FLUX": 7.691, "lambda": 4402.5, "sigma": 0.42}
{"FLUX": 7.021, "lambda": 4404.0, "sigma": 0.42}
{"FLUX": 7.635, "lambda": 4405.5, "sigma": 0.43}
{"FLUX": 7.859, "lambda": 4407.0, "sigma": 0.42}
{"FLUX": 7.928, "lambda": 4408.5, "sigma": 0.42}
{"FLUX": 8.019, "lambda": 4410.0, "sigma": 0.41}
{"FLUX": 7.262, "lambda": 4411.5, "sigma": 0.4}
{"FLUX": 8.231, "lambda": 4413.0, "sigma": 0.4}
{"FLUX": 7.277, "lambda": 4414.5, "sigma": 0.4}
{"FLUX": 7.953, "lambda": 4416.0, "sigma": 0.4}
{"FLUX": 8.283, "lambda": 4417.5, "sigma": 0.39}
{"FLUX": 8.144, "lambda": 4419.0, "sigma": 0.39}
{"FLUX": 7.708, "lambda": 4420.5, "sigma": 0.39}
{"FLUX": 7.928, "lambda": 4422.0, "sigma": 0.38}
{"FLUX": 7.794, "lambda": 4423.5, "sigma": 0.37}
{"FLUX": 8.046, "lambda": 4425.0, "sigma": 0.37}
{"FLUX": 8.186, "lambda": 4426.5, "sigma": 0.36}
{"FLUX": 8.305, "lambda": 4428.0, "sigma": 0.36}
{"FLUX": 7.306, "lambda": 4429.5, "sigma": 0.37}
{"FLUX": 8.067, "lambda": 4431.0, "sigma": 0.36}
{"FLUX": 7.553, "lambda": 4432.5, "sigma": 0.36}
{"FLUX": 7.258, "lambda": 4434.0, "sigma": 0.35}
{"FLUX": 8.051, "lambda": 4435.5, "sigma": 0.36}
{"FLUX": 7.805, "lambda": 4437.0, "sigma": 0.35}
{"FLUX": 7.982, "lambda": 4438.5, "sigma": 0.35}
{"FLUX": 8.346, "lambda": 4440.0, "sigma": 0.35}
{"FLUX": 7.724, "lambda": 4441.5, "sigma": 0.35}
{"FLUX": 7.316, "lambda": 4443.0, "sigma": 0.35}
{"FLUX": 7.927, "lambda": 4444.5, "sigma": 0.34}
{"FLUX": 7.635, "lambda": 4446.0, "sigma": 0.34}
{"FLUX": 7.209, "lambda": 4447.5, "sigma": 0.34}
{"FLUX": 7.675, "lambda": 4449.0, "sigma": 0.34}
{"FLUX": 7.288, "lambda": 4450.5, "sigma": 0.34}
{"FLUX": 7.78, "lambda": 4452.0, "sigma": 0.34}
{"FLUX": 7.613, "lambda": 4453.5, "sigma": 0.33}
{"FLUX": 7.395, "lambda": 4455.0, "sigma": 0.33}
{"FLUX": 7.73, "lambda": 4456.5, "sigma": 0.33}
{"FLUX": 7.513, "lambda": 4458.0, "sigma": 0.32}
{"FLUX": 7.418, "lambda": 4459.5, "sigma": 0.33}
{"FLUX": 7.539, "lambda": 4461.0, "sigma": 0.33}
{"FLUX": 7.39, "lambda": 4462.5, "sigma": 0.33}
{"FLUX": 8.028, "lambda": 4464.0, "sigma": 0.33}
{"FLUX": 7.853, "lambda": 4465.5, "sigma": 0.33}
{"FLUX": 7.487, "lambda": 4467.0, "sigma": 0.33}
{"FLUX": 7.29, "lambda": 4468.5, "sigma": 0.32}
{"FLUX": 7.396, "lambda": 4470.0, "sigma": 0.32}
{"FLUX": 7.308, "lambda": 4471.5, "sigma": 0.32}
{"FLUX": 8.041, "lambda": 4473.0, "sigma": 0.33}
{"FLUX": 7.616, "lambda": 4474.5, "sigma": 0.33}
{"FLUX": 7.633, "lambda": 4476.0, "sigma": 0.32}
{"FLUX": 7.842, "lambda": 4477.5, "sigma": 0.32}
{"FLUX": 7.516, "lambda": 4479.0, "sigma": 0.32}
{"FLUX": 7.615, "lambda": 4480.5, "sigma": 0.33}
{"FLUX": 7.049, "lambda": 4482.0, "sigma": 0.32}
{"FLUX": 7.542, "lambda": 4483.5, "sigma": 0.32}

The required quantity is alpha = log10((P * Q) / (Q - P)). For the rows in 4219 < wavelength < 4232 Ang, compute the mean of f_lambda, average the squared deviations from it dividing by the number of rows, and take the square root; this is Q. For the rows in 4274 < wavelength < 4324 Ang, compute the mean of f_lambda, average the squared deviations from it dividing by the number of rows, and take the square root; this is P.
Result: 0.2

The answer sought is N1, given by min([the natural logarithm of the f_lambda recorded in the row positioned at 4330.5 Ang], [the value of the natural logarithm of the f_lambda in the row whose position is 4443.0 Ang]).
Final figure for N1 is 1.97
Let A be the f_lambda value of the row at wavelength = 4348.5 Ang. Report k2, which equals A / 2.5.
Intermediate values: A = 7.671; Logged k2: 3.07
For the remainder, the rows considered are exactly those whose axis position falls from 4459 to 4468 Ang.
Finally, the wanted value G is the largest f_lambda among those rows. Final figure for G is 8.028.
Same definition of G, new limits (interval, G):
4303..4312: 7.427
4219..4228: 8.043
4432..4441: 8.346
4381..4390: 8.348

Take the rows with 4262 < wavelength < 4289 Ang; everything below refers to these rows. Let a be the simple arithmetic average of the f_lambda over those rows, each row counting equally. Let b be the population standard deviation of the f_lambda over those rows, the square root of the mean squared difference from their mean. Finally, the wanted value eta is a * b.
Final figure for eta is 3.4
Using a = 7.89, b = 0.43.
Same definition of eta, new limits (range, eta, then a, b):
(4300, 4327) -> 2.9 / 7.41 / 0.39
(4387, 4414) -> 2.9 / 7.70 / 0.38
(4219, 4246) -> 4.1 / 7.69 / 0.54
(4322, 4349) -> 7.5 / 6.83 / 1.10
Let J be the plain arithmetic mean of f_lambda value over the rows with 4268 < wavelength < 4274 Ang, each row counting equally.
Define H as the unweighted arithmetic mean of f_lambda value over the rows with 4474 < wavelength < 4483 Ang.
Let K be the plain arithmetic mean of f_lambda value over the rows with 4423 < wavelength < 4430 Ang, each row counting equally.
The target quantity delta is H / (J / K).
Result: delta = 7.32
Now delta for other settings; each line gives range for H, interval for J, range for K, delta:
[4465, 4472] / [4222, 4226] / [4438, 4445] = 7.78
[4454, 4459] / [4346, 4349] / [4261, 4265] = 7.92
